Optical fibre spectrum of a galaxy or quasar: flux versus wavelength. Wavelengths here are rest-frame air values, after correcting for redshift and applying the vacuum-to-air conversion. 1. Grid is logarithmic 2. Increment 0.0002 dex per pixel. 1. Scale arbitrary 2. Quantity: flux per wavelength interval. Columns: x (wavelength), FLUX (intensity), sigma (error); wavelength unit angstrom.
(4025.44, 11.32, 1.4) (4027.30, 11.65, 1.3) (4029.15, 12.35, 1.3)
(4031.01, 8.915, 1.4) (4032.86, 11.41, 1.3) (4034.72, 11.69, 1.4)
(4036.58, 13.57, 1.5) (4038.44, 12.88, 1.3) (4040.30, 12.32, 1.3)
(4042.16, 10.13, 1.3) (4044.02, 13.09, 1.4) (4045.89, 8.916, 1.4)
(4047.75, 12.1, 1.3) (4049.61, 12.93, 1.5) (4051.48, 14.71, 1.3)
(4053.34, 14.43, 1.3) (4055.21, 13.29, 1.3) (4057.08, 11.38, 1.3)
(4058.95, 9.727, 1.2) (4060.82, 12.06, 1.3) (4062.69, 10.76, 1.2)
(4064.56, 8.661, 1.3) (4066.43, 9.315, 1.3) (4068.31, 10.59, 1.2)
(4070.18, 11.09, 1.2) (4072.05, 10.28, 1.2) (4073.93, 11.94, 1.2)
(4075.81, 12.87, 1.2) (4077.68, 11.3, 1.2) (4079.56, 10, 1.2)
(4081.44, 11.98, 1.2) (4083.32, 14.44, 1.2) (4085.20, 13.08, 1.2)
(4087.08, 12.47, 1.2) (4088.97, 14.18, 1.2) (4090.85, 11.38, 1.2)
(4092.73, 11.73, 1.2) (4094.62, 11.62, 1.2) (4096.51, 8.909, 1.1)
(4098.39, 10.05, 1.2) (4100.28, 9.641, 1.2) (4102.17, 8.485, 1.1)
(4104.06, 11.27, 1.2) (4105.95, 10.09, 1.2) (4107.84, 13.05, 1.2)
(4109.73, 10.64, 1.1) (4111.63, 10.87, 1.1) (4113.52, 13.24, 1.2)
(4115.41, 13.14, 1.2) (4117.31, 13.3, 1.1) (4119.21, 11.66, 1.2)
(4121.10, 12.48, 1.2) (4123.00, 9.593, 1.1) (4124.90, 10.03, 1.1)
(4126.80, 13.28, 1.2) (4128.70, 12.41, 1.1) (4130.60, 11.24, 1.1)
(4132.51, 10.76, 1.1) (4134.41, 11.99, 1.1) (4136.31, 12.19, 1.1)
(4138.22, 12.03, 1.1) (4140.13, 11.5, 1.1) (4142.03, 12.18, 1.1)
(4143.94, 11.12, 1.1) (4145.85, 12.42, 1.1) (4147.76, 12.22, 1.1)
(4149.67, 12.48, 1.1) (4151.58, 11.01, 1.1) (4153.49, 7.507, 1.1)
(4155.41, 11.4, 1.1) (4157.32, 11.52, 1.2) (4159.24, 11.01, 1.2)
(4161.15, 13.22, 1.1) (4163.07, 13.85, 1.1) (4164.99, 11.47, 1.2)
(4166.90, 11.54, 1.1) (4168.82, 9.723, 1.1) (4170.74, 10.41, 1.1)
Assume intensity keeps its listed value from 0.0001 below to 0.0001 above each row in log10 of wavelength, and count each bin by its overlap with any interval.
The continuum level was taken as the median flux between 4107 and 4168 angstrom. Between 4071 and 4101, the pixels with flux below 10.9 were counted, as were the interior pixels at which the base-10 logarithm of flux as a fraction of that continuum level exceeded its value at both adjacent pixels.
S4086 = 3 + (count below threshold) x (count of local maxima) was 28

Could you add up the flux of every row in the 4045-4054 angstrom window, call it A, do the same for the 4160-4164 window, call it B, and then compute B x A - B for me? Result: 1681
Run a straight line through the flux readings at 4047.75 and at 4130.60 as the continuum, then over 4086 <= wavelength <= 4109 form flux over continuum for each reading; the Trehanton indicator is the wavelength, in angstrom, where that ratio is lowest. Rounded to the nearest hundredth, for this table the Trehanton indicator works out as 4102.17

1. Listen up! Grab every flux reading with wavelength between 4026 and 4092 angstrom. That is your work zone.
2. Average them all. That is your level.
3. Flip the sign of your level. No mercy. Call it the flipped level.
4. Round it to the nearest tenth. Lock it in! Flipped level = -11.8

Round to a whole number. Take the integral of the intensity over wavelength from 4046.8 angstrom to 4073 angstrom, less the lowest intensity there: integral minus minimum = 293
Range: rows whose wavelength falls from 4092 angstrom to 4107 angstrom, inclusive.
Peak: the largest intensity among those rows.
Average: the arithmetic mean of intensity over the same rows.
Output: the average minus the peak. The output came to -1.51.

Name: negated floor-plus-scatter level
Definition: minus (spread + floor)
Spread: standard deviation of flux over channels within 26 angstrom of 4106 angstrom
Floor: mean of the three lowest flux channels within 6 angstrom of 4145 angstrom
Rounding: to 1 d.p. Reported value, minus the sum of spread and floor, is -13.2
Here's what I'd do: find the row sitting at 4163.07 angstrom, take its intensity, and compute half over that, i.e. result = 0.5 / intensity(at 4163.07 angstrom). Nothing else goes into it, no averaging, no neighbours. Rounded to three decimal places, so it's 0.036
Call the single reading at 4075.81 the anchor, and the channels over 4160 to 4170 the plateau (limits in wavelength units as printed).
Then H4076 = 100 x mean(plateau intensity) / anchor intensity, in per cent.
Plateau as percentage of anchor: 93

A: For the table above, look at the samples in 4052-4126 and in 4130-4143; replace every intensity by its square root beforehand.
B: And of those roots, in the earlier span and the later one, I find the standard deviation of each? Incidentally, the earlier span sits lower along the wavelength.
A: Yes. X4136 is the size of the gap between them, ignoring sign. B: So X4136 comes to 0.16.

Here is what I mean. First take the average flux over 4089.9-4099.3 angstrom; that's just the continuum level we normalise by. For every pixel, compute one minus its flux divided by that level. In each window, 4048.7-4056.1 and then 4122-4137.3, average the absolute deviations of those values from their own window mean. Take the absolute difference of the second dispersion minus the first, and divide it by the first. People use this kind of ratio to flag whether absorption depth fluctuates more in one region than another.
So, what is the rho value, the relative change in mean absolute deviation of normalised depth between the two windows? 0.41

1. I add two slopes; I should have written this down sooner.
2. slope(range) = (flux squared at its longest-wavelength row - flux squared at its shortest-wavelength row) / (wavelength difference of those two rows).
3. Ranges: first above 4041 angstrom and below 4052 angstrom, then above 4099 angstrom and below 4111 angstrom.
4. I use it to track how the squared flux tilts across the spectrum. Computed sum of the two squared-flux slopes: 14.4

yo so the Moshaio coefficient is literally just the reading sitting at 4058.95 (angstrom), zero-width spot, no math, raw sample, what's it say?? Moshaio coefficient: 9.727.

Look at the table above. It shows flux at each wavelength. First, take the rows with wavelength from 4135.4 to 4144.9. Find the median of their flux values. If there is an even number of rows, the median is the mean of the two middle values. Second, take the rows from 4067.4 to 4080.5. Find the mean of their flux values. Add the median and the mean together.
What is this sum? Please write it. 23.2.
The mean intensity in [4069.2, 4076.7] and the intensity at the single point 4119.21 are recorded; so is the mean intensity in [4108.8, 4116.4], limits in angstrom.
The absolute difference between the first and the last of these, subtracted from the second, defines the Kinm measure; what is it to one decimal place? 11.2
